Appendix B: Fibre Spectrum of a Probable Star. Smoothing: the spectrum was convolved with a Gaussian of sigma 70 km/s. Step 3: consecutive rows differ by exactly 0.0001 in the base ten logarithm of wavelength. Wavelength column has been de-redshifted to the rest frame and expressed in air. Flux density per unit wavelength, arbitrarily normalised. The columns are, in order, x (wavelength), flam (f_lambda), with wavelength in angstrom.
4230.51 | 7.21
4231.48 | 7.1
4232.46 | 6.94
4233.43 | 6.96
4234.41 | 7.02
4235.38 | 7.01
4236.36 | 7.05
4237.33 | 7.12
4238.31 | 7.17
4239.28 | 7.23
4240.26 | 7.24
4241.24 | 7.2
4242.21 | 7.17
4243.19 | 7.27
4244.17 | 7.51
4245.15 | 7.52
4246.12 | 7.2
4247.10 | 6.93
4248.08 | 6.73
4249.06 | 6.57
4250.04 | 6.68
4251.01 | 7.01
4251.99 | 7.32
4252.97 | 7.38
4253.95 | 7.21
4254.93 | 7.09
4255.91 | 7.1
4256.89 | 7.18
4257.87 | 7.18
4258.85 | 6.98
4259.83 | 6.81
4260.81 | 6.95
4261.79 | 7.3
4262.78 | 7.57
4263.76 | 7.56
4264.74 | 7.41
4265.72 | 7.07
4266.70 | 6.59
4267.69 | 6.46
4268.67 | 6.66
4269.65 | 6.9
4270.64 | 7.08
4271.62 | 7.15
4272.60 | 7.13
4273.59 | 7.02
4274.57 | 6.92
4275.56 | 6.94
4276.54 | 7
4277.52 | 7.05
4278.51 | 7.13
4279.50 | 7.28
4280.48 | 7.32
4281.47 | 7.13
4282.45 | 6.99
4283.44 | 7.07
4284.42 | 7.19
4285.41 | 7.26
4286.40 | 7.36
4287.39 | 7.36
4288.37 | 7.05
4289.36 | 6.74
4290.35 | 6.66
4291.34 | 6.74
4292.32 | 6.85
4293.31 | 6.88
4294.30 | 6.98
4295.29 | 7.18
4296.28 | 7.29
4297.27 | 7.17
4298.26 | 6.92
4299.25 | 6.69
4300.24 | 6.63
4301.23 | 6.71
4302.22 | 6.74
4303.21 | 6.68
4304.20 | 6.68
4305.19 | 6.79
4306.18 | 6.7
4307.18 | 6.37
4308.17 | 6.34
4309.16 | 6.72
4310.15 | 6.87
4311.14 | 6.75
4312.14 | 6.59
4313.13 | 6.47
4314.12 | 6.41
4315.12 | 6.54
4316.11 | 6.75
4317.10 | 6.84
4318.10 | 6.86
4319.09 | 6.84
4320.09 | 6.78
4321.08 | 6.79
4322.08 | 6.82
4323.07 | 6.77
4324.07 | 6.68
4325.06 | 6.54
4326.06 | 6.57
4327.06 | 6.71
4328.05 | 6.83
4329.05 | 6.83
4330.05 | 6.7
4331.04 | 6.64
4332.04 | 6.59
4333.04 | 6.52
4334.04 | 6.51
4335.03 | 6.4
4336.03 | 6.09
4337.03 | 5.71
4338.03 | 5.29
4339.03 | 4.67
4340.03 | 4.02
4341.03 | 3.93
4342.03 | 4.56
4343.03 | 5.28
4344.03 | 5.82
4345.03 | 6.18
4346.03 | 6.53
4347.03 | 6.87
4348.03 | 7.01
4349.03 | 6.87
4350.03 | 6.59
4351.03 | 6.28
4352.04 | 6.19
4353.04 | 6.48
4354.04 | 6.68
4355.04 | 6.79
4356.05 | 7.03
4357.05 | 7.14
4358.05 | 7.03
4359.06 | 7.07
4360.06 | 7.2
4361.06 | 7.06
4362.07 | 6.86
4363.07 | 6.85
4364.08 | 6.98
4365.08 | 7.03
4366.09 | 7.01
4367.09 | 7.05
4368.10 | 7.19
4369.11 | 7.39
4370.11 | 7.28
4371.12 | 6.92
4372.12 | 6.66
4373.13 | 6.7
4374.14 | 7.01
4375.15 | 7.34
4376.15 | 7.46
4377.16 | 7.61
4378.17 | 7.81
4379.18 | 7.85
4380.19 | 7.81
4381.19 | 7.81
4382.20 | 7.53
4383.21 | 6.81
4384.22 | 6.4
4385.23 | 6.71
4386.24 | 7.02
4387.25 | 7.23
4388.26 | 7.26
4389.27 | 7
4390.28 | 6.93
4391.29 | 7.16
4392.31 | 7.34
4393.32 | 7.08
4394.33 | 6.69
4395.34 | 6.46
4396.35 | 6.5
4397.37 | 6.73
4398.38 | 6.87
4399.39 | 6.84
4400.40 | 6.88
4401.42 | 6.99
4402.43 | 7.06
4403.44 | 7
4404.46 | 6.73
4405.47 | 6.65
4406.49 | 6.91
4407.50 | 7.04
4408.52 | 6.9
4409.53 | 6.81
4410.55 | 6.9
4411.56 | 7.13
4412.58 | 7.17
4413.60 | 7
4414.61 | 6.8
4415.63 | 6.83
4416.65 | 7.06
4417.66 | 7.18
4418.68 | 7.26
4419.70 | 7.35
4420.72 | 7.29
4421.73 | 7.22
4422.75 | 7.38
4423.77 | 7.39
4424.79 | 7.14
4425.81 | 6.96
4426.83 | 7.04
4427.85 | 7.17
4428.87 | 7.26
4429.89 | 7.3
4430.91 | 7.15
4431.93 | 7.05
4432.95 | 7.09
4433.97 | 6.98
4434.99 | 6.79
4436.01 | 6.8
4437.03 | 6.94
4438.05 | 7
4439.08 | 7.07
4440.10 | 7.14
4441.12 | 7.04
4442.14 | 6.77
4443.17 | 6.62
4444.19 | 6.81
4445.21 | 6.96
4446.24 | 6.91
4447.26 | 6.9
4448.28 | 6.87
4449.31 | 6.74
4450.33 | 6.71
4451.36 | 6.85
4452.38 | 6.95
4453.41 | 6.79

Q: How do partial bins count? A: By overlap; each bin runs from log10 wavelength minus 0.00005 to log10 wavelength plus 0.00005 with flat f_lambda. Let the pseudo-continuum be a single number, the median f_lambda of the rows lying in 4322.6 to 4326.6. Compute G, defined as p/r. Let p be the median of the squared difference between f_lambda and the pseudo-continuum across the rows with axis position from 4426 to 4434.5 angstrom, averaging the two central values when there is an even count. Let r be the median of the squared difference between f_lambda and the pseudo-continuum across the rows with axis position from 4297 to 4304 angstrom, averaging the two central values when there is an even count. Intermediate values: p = 0.25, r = 0.007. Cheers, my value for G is 34.0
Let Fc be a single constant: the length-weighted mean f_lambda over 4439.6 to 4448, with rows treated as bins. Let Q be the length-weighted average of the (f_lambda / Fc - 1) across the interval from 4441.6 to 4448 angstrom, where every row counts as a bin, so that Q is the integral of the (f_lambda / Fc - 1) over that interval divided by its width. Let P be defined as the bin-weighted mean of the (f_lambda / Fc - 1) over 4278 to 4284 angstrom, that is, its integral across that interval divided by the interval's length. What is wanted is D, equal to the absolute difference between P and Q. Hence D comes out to 0.05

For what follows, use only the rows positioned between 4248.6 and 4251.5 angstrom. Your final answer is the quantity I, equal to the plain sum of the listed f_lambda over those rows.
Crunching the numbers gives 20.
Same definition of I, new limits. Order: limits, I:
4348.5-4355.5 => 46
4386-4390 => 29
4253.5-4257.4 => 29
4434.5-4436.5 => 14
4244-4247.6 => 29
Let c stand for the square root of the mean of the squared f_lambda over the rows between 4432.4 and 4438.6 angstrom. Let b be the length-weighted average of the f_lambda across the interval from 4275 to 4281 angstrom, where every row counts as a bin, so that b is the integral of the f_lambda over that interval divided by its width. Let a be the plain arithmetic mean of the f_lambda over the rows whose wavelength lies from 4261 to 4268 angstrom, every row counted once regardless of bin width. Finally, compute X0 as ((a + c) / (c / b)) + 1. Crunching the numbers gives 15.4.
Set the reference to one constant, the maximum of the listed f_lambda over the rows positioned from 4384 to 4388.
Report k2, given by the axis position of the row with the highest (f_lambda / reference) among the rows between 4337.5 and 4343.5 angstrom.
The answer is 4338.03 angstrom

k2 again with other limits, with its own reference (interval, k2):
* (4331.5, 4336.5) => 4332.04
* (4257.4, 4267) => 4262.78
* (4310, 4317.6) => 4310.15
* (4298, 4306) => 4298.26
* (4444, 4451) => 4445.21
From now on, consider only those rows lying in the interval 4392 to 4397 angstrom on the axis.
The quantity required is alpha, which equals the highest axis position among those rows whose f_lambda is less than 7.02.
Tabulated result 4396.35 angstrom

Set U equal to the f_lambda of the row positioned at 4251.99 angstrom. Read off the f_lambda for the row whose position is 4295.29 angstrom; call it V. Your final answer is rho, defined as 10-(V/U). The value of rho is 9.02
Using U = 7.32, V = 7.18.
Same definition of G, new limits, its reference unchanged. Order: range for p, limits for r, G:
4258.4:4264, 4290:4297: 4.5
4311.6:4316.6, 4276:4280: 0.1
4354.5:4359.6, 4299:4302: 38.8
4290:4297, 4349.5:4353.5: 0.9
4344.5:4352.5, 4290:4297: 1.4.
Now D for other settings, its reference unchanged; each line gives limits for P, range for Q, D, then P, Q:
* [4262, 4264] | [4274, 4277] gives 0.08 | 0.091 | 0.008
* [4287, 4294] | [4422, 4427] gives 0.04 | -0.001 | 0.043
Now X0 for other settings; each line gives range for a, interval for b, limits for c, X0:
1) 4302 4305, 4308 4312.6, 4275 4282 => 14.0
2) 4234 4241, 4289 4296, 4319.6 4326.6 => 15.2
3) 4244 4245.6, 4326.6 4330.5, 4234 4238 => 15.0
